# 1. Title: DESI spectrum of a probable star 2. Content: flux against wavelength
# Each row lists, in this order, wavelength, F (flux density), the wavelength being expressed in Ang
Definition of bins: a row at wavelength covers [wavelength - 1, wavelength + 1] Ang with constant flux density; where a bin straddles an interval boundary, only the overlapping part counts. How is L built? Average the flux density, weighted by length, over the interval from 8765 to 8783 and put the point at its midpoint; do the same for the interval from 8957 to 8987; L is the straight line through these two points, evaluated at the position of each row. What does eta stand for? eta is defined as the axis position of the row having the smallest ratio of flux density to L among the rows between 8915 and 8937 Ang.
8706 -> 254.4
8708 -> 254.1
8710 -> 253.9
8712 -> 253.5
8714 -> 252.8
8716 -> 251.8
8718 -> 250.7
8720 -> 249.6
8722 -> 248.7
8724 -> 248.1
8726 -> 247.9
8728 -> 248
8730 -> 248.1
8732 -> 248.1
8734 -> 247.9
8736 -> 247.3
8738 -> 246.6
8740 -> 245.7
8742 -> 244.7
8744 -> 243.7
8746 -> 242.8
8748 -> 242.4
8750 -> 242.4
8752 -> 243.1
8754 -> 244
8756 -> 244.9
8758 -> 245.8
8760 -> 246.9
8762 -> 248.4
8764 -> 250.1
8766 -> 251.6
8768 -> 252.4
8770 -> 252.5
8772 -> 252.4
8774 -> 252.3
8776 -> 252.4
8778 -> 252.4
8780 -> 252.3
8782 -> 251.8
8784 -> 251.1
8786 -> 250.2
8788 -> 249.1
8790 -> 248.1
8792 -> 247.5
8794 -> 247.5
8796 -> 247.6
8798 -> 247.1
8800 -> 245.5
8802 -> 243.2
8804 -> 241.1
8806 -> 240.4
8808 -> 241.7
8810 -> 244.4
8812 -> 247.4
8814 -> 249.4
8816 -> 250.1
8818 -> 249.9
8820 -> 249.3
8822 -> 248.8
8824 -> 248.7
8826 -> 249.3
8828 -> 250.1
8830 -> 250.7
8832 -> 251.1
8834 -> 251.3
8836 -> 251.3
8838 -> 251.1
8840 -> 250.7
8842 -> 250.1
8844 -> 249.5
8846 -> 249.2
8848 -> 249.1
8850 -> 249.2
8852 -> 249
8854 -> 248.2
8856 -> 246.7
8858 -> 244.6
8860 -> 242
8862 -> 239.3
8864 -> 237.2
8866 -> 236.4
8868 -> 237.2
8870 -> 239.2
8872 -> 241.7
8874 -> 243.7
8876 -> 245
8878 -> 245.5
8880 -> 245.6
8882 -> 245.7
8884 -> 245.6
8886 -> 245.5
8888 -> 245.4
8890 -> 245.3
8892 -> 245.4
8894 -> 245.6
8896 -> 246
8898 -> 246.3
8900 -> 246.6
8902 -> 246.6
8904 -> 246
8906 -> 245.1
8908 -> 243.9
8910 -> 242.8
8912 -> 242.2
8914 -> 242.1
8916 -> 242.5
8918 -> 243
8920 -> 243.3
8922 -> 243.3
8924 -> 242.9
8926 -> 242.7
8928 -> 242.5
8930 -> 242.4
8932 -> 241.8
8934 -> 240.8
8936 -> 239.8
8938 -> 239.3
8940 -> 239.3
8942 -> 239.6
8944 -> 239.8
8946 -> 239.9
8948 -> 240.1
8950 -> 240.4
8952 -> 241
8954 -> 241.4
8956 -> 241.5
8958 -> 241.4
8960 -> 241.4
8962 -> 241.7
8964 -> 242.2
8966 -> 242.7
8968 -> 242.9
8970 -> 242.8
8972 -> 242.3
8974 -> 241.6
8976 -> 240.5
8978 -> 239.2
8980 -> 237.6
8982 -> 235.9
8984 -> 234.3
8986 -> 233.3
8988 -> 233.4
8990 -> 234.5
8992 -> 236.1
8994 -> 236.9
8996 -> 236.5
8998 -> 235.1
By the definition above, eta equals 8936 Ang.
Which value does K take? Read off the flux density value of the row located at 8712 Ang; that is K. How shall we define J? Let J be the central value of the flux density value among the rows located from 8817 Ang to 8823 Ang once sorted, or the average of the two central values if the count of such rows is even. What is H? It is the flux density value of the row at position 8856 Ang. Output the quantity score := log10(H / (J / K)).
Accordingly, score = 2.40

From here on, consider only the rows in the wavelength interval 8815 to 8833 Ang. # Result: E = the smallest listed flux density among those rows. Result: 248.7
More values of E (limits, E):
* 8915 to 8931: 242.4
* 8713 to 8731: 247.9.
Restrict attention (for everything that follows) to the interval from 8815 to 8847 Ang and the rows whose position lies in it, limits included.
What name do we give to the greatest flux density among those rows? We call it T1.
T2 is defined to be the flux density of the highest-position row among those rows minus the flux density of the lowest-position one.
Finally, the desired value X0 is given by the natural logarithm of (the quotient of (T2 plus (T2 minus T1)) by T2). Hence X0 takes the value 5.6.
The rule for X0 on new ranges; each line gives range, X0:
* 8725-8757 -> 4.4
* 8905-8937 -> 3.9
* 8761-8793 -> 5.6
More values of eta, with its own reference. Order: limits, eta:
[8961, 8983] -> 8982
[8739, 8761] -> 8748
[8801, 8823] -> 8806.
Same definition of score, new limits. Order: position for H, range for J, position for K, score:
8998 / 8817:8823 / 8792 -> 2.37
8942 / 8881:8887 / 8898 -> 2.38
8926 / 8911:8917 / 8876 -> 2.39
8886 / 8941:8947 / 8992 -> 2.38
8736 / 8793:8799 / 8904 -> 2.39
